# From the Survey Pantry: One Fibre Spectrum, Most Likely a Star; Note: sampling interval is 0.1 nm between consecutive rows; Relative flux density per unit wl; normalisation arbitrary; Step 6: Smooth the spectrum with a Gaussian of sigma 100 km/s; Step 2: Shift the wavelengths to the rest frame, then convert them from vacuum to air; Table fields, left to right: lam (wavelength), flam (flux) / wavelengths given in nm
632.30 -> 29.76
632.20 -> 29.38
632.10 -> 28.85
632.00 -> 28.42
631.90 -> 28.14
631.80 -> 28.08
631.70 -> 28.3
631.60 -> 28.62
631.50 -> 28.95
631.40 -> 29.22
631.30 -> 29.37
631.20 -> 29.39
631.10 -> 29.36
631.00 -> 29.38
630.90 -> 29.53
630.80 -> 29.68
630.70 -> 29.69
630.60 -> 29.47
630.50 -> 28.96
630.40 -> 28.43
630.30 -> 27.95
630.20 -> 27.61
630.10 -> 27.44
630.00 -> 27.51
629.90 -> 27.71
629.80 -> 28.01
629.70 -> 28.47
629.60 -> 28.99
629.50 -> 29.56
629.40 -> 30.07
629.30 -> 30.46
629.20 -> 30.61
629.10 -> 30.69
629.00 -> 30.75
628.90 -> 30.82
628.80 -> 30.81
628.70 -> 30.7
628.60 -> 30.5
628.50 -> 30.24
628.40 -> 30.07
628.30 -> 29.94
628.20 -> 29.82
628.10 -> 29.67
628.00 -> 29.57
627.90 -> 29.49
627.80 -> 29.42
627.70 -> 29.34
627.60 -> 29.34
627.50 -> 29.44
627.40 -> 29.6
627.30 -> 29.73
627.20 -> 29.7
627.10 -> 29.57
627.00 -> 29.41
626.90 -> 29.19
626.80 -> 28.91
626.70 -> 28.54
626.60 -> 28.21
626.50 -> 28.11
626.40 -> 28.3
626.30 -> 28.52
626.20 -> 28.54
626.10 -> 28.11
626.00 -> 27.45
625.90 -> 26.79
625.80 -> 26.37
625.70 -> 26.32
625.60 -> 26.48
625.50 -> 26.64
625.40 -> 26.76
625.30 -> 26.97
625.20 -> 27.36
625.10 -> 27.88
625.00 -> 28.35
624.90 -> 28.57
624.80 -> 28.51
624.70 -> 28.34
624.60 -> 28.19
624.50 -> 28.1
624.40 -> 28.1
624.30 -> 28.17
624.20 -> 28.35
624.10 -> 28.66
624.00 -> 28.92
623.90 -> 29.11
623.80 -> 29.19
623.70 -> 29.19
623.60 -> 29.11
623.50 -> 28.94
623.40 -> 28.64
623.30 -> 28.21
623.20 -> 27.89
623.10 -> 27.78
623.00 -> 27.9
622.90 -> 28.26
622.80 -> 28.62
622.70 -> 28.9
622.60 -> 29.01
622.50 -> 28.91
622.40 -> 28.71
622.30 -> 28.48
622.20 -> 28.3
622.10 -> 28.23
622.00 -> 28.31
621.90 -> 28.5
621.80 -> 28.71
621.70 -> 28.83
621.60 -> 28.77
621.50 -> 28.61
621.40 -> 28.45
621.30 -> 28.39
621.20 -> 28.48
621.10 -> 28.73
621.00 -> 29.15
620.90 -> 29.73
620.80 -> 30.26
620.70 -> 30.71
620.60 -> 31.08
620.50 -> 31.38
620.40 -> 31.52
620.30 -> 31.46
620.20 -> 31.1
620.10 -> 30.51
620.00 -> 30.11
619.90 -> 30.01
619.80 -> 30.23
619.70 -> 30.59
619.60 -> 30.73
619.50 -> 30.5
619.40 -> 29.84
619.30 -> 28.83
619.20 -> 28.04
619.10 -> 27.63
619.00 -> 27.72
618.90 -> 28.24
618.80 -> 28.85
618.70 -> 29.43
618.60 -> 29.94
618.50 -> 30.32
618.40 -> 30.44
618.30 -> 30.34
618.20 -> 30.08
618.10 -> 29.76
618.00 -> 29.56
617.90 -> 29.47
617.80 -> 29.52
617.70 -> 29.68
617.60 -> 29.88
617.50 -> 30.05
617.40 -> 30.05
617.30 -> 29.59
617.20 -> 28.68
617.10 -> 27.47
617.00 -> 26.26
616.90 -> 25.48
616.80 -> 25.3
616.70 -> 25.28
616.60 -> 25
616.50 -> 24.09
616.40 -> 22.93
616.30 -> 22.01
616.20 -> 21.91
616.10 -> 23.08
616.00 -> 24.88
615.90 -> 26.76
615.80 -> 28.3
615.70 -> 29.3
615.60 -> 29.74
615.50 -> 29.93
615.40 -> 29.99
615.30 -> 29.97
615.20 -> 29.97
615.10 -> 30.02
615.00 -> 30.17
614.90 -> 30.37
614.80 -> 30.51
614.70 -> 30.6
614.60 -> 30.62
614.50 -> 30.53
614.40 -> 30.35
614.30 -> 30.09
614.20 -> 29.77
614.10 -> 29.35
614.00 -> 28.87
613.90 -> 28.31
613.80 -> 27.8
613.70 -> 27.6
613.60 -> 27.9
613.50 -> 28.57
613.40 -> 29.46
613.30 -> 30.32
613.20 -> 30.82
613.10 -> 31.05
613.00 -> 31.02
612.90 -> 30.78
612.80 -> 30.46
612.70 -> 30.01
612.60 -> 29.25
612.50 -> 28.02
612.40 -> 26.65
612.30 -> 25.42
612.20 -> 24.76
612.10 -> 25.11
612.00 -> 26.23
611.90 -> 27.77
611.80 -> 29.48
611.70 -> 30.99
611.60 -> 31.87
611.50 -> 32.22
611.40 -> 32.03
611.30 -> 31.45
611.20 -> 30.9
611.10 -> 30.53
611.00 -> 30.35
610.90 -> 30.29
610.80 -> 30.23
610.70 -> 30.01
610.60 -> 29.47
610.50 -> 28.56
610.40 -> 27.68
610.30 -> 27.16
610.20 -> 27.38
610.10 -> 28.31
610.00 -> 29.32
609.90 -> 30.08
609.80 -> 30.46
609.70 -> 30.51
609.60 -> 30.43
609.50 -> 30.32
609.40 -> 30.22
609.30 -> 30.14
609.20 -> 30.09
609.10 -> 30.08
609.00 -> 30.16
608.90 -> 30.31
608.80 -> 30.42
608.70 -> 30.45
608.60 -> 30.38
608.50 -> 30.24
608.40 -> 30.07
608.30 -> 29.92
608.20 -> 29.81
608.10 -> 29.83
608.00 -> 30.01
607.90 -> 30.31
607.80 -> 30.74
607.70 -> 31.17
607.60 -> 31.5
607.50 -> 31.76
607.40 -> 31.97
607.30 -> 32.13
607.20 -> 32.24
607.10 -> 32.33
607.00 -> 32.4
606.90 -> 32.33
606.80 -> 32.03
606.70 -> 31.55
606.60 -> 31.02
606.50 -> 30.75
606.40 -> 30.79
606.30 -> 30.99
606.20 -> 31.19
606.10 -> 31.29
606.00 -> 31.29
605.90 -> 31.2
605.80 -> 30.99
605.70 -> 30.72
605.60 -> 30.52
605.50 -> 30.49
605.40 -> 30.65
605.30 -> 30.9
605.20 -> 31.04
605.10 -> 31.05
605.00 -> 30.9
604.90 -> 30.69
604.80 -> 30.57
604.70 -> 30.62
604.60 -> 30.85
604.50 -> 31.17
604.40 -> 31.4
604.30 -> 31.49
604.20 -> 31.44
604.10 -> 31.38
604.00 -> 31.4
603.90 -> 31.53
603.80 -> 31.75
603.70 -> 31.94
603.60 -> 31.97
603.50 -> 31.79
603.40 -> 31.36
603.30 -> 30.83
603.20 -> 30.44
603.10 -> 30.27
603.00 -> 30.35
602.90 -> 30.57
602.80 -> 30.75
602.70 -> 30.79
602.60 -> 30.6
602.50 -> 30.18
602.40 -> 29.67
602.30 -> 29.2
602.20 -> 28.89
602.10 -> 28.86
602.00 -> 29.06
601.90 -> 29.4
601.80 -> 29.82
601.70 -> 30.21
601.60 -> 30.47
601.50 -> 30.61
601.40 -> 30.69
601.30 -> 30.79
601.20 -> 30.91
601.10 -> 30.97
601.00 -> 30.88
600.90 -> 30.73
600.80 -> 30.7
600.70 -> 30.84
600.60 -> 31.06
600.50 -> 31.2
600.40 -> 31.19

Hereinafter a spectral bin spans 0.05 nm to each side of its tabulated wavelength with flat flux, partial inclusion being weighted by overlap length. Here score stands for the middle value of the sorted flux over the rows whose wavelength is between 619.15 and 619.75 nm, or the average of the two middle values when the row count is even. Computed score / 30.2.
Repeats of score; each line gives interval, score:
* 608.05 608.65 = 30.0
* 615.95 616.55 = 23.0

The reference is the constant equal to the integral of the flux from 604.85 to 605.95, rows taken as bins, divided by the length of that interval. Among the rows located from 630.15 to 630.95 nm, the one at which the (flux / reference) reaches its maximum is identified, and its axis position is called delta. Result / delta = 630.70 nm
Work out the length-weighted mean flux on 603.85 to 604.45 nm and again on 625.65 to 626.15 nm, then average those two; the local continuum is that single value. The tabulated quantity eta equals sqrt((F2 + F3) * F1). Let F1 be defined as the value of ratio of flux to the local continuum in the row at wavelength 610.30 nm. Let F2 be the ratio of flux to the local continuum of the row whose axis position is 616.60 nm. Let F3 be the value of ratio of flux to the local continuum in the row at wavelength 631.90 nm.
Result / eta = 1.30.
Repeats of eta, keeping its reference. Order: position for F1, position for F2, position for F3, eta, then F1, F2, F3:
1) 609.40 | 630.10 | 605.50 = 1.43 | 1.03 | 0.94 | 1.04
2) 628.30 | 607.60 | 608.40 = 1.47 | 1.02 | 1.08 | 1.03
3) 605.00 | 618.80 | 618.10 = 1.46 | 1.06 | 0.99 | 1.02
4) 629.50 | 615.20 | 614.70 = 1.45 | 1.01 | 1.03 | 1.05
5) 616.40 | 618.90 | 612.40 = 1.21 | 0.78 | 0.97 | 0.91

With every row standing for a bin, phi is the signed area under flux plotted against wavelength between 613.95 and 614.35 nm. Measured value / 11.8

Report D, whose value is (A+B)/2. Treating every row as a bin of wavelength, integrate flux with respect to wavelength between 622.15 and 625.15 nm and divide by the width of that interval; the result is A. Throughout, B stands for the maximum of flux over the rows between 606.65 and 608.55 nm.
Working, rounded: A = 28.5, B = 32.4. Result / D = 30.5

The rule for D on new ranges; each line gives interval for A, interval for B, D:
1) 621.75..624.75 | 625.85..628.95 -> 29.7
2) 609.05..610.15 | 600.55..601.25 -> 30.5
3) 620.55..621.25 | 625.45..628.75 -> 30.2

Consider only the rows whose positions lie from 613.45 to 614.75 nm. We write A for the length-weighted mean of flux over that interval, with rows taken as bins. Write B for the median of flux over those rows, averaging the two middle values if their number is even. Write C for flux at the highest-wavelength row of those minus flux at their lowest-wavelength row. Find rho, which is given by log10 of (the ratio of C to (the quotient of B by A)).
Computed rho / 0.31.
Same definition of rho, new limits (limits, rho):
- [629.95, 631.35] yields 0.26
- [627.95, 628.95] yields 0.10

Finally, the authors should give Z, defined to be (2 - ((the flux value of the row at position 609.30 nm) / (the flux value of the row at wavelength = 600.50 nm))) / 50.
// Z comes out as 0.0207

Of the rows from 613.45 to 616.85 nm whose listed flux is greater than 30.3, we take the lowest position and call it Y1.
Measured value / 614.40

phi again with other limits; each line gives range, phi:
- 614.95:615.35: 12.0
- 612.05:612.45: 10.2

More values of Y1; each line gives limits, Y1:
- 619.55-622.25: 619.60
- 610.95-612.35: 611.00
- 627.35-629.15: 628.60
